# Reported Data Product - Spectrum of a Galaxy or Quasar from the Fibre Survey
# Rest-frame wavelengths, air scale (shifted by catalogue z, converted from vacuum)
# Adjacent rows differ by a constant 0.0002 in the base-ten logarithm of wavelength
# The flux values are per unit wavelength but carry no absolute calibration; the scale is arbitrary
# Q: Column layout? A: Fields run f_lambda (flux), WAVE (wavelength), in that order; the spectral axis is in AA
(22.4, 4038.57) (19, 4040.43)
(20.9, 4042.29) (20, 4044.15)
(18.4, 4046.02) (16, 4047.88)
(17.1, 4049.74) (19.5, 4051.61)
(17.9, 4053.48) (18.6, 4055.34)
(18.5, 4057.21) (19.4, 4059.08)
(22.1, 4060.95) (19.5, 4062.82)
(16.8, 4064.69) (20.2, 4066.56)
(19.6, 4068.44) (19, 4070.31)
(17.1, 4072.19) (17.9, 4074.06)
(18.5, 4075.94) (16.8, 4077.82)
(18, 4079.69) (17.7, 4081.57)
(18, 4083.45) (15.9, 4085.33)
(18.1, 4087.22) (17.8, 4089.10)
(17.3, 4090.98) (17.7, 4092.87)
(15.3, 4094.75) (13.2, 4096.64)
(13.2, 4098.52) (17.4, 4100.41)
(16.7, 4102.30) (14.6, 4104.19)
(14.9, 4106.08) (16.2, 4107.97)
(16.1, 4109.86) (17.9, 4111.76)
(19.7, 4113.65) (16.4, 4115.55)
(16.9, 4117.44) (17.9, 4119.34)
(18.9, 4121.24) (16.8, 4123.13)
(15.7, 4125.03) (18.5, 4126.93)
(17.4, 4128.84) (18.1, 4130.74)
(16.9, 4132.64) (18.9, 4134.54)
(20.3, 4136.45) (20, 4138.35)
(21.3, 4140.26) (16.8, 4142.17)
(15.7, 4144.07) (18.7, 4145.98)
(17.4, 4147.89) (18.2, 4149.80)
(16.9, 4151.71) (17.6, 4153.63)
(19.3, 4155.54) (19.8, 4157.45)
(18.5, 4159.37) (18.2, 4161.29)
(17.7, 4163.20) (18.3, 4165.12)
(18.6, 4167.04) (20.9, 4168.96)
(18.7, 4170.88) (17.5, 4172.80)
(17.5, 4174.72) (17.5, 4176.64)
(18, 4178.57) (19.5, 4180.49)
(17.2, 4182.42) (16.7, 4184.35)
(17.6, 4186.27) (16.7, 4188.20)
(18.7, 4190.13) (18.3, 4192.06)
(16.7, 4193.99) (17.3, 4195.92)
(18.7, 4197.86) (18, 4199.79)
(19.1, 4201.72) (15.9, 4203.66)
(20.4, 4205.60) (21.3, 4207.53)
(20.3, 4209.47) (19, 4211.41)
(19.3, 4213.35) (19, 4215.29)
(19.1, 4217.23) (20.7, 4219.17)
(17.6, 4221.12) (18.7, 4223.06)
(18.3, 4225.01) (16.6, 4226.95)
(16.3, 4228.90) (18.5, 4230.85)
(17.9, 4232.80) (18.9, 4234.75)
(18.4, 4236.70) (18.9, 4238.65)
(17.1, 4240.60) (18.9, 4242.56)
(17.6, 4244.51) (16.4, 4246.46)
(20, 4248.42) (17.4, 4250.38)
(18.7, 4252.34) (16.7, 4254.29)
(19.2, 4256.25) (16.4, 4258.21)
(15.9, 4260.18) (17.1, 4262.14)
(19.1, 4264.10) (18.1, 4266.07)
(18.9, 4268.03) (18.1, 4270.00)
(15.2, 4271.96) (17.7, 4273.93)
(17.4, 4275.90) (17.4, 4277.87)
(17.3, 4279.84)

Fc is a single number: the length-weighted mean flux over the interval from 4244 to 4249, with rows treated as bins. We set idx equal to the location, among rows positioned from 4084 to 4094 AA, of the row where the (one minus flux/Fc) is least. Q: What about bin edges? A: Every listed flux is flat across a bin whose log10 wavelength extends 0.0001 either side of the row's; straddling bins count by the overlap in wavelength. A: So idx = 4087.22 AA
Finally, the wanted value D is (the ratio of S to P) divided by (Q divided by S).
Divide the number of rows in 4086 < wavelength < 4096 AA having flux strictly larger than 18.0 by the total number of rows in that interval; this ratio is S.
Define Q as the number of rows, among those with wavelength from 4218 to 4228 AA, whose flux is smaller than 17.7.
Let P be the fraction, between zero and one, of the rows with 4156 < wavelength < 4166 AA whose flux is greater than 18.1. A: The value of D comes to 0.0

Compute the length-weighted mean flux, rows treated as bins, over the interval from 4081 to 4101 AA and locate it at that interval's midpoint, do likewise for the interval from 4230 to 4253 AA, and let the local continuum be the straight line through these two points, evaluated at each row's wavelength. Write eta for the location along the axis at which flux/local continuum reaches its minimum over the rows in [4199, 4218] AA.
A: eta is 4203.66 AA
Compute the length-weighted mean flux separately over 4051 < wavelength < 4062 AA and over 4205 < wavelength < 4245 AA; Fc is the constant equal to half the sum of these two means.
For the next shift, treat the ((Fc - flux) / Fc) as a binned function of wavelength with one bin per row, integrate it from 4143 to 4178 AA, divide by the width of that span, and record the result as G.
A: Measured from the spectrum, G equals 0.05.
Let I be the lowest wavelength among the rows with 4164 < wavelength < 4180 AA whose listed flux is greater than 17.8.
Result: 4165.12 AA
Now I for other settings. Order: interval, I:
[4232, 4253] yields 4232.80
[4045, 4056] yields 4046.02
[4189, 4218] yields 4190.13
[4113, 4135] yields 4113.65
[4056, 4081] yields 4057.21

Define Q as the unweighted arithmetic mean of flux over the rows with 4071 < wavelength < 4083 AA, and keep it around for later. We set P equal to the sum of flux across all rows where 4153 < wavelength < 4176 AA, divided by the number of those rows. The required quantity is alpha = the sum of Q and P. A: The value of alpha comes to 36.2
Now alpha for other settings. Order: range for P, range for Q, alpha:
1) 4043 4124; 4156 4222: 36.0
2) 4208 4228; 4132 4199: 37.0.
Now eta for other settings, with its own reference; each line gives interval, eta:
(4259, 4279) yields 4271.96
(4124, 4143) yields 4125.03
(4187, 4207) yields 4203.66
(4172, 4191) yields 4188.20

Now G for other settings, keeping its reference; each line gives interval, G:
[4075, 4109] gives 0.13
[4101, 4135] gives 0.10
